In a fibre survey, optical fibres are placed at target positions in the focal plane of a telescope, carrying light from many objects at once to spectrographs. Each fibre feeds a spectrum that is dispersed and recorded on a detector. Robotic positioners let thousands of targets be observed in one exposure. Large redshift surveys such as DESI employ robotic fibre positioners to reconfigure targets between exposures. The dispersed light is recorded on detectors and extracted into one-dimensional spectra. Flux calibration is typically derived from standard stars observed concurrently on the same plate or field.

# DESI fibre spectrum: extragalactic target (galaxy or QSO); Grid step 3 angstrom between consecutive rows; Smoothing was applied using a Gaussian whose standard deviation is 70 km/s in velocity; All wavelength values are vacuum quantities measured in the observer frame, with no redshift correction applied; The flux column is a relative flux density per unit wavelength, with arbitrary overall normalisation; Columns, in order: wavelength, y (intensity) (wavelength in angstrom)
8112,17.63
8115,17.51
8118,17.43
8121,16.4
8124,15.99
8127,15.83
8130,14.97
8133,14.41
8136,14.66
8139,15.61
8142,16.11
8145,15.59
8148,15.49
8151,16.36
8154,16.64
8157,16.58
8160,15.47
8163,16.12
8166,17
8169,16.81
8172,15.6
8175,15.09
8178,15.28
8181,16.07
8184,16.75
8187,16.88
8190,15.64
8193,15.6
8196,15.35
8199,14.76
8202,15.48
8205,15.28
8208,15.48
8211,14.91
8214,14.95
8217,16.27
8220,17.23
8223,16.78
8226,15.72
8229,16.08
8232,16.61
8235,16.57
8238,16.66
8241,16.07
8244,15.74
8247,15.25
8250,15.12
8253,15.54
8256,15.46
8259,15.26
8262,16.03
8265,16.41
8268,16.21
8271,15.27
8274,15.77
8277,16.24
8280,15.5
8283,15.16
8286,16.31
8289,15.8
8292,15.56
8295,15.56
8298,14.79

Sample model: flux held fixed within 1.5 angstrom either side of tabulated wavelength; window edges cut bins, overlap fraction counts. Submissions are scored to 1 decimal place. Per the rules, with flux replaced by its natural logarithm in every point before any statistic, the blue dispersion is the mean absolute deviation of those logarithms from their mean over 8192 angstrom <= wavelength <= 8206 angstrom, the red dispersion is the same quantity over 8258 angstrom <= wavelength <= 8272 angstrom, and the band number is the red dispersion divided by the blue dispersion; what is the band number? 2.0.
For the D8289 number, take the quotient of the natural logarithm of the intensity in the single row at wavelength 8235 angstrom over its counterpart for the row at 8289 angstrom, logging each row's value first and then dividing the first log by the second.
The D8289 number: 1.02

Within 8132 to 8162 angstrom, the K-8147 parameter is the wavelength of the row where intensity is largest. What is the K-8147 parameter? 8154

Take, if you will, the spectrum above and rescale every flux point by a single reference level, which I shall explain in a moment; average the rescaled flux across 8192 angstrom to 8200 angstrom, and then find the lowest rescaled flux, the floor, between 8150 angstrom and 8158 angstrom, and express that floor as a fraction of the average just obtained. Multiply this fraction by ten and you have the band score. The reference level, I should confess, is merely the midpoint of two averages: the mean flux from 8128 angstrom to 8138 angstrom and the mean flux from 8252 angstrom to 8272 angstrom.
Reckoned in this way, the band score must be 10.7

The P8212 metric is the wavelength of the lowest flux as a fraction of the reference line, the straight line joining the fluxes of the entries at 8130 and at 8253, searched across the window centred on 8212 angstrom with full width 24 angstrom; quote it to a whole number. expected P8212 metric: 8211 angstrom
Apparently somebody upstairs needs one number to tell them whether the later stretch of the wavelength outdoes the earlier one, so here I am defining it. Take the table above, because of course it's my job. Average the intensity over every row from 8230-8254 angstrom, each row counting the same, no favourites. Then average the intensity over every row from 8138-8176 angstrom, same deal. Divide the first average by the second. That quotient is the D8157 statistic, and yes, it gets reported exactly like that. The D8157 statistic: 0.994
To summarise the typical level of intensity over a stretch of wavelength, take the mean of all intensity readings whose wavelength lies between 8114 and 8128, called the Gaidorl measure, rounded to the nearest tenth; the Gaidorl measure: 16.6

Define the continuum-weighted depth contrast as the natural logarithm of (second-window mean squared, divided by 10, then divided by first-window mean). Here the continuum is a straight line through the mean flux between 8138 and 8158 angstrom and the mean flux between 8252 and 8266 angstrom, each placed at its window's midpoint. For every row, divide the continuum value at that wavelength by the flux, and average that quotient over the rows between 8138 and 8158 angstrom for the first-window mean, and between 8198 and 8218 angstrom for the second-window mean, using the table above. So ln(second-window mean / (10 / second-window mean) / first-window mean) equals -2.227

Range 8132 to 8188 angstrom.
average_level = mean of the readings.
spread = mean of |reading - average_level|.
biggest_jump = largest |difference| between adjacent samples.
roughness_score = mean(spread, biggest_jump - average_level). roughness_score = -7.04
